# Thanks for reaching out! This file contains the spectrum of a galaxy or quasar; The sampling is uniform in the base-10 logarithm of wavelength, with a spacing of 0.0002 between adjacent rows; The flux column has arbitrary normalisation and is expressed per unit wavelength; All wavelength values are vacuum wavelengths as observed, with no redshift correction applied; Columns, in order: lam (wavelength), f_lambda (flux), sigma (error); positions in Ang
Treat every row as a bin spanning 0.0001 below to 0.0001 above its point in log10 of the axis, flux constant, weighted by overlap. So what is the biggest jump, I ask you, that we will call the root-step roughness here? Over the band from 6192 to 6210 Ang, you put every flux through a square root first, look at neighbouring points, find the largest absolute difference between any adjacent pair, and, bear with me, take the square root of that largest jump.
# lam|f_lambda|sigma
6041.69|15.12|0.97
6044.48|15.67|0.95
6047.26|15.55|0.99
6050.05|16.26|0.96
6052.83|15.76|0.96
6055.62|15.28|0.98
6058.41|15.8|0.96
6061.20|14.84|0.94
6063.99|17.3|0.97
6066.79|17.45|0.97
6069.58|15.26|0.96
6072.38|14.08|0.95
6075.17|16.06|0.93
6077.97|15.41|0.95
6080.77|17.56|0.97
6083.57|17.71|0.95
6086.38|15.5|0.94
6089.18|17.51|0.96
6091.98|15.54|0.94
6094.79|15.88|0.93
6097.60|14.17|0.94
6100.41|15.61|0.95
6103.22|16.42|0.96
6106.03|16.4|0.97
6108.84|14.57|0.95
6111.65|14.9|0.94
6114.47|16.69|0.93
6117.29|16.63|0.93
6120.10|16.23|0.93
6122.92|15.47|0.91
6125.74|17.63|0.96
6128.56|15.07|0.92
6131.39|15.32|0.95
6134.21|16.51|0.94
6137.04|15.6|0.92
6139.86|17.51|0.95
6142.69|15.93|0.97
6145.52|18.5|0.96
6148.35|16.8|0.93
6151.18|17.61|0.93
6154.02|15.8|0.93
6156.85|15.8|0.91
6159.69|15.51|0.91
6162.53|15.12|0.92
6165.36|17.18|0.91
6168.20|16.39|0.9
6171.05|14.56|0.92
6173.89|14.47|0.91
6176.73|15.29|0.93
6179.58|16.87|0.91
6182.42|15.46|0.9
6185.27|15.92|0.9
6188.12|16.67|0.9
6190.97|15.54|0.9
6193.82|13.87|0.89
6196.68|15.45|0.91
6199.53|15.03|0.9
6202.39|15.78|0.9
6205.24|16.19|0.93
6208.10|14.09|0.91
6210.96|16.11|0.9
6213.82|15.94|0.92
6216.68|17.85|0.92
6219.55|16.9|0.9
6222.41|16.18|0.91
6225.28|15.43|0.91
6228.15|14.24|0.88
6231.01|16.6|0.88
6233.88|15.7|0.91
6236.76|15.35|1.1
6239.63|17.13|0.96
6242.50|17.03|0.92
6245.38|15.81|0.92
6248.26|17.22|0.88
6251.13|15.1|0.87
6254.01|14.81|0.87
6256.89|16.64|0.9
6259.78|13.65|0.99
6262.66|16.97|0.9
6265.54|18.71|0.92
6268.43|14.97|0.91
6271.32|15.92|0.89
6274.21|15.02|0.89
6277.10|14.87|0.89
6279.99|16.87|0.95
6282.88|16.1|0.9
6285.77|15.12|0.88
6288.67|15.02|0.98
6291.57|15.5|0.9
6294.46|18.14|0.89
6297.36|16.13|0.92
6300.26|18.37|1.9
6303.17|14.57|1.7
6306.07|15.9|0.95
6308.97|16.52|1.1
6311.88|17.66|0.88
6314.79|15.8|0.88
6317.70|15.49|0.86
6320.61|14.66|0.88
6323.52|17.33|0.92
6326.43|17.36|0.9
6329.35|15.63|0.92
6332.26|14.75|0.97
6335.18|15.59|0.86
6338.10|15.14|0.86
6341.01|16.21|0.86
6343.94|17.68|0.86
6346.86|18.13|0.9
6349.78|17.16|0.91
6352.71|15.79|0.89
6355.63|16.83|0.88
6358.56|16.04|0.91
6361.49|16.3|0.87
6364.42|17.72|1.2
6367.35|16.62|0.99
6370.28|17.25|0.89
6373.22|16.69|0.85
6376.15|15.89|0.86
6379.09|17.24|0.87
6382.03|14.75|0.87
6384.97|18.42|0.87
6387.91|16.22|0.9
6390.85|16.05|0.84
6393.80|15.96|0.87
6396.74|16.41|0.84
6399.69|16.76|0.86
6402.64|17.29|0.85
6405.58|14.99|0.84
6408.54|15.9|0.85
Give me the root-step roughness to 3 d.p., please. 0.520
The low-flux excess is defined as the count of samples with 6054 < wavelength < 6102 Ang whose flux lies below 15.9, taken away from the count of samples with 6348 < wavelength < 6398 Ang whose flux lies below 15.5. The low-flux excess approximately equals -10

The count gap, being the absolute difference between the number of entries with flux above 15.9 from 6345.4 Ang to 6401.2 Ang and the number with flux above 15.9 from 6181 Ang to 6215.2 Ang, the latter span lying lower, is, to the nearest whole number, 11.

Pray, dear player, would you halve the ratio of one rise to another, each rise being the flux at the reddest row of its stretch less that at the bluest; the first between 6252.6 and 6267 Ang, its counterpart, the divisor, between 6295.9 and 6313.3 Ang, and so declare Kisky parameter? 1.3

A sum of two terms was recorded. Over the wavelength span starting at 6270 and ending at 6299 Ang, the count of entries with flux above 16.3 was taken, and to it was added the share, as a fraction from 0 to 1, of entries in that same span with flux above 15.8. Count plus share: 2.5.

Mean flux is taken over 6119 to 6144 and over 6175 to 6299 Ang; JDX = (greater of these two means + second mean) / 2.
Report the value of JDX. 16.0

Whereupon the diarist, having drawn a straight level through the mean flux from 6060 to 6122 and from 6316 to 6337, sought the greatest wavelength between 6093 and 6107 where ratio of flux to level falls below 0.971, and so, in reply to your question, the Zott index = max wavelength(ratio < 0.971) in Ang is 6097.60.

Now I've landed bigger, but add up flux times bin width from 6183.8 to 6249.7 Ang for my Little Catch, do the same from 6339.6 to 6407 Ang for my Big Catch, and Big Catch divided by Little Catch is 1.07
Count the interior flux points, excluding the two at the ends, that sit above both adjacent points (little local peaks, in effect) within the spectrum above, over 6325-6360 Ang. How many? 3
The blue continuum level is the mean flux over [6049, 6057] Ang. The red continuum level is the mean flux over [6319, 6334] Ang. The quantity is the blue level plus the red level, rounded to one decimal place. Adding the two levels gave 31.7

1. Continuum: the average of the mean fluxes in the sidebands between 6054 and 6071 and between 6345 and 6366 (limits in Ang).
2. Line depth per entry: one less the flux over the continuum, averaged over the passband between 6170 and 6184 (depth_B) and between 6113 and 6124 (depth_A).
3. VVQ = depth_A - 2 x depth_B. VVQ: -0.12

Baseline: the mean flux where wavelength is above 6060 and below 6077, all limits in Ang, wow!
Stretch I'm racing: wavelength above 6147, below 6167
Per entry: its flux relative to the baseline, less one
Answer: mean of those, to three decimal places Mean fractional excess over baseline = 0.027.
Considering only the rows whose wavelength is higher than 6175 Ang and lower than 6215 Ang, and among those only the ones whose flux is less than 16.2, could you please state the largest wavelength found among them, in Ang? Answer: 6213.82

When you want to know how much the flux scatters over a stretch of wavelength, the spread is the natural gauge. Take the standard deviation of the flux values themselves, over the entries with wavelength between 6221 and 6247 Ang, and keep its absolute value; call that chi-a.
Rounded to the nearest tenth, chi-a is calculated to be 0.9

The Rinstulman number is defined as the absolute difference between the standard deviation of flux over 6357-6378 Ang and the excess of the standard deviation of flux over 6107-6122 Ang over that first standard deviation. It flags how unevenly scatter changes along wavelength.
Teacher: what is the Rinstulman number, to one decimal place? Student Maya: 0.3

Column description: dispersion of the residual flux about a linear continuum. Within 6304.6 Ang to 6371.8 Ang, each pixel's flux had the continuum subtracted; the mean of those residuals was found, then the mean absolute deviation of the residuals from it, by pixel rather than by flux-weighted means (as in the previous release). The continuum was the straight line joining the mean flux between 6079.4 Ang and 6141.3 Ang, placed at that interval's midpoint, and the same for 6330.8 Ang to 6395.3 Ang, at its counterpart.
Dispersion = 0.836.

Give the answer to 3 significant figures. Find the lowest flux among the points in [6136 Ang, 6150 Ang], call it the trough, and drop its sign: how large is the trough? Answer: 15.6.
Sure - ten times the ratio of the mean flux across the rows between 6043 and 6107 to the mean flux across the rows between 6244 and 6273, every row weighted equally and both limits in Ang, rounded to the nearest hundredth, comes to 9.99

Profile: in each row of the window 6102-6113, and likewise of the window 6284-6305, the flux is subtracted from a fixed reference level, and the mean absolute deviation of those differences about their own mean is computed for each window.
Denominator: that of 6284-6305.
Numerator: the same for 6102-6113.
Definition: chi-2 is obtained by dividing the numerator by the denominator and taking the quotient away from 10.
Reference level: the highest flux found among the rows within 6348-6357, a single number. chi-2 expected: 9.3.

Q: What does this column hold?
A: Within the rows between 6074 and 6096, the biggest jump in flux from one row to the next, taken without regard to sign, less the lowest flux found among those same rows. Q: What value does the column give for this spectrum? -13.2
